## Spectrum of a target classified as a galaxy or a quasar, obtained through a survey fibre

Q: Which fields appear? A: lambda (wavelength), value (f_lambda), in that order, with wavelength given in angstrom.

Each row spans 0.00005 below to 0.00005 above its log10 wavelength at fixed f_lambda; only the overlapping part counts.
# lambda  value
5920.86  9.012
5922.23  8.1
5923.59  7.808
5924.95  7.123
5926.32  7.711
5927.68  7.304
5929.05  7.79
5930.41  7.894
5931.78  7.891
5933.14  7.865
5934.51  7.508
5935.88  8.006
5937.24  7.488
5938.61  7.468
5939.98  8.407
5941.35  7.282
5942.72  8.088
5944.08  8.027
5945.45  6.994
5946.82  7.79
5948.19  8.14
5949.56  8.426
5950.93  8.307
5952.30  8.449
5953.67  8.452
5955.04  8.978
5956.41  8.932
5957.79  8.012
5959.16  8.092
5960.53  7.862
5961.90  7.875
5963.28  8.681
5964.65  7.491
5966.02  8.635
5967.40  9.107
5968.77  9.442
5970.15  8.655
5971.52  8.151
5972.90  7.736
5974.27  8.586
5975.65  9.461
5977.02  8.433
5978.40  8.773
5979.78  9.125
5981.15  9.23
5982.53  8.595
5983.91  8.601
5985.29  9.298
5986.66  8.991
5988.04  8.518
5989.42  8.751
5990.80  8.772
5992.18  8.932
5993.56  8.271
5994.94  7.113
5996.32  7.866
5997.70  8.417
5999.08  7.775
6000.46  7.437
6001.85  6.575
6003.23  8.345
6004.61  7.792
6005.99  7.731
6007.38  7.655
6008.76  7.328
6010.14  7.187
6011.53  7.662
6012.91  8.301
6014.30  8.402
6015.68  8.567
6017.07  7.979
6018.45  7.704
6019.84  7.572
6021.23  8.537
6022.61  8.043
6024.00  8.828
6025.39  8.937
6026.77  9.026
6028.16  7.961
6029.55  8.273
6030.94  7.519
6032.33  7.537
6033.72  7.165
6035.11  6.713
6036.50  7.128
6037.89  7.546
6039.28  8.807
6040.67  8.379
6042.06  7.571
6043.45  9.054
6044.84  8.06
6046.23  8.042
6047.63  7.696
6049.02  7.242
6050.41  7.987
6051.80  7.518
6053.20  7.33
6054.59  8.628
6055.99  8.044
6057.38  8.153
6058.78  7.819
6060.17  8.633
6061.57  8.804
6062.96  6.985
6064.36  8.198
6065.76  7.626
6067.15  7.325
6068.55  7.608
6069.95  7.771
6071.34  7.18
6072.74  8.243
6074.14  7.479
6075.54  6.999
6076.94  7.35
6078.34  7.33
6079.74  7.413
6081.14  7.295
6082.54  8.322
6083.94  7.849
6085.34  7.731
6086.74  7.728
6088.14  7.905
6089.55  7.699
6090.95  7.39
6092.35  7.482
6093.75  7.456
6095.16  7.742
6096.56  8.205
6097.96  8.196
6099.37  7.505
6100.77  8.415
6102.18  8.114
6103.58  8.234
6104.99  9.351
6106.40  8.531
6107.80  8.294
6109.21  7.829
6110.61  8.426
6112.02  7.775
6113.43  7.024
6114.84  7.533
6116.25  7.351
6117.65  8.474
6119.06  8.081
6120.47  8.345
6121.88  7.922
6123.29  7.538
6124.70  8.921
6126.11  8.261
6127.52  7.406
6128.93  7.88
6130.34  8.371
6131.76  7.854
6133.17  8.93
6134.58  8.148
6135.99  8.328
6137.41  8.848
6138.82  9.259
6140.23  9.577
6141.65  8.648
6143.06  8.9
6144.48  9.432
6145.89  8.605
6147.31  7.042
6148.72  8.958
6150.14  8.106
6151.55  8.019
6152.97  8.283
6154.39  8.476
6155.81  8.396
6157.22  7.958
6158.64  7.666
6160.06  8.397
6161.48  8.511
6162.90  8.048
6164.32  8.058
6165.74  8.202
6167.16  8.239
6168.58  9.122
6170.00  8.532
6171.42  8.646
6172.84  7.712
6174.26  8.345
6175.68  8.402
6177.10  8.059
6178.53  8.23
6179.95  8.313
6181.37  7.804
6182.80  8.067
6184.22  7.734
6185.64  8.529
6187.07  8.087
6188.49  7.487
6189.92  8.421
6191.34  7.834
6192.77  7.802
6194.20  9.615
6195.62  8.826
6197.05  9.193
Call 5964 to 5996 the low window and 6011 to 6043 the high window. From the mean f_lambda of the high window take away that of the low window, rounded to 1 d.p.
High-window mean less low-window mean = -0.6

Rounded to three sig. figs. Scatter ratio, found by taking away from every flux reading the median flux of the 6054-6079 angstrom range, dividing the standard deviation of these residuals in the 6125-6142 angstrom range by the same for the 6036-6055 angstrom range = 1.03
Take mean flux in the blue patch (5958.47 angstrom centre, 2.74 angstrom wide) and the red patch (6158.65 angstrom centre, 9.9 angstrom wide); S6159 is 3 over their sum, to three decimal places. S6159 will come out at 0.185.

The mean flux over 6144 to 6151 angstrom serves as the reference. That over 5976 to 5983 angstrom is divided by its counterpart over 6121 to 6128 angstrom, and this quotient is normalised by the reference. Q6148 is 0.131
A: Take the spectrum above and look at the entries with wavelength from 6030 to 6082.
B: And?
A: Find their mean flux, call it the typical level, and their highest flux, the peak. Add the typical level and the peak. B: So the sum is 16.79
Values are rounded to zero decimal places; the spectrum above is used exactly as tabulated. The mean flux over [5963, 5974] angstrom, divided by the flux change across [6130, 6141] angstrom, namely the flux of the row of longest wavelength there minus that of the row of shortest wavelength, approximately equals 7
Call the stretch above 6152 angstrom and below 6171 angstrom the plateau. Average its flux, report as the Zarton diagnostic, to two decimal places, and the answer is 8.30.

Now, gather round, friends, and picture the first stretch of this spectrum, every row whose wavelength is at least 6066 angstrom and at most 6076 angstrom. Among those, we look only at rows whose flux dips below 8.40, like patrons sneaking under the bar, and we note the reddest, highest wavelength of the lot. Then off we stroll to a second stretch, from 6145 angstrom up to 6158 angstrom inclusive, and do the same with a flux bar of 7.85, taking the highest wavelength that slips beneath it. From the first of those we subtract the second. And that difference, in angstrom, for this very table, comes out -71.8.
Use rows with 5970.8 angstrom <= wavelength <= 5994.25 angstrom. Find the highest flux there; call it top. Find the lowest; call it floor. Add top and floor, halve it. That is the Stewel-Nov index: 8.6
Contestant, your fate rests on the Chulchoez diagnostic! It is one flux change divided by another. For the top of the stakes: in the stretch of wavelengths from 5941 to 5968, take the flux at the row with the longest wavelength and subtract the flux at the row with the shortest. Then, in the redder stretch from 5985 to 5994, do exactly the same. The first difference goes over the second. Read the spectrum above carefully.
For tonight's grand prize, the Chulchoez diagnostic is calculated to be -1.8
